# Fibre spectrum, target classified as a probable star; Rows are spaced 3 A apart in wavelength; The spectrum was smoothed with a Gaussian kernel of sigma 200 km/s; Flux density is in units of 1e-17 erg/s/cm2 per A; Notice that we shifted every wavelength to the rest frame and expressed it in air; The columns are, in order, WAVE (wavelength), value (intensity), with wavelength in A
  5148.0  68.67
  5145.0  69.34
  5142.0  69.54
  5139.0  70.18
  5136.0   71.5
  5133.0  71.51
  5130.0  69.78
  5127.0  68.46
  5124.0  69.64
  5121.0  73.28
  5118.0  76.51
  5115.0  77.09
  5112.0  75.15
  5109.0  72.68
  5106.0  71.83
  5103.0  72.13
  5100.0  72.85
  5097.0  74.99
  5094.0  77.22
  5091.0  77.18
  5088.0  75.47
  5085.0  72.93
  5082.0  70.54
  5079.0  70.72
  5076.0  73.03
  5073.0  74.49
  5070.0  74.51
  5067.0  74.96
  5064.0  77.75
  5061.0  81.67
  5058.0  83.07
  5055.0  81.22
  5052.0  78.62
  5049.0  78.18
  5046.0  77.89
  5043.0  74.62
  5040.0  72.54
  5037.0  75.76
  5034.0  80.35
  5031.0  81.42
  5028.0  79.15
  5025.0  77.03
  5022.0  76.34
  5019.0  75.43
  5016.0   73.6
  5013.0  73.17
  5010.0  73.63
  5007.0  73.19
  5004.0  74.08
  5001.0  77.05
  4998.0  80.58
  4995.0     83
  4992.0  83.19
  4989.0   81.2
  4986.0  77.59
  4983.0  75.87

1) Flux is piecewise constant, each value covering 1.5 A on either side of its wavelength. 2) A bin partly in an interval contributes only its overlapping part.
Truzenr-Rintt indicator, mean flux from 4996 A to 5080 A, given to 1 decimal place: 76.6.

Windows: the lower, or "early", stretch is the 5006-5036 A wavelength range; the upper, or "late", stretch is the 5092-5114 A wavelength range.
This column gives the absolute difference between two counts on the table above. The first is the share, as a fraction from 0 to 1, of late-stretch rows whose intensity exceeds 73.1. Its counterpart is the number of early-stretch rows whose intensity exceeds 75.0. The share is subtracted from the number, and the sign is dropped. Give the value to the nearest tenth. 5.6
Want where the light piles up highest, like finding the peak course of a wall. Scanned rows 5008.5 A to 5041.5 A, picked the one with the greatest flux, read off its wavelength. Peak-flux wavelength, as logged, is 5031.0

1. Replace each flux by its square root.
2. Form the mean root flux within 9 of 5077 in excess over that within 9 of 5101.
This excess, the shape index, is -0.1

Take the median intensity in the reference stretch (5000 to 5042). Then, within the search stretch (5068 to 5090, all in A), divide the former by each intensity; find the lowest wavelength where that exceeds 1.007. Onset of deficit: 5070.0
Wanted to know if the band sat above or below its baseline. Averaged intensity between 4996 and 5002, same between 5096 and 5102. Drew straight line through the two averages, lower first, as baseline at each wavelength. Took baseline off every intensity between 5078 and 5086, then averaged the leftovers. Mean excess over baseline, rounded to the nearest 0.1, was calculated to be -3.3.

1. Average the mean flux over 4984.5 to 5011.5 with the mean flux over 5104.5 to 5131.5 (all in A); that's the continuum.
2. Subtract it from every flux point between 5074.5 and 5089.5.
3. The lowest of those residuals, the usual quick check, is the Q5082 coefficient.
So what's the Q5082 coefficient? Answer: -4.9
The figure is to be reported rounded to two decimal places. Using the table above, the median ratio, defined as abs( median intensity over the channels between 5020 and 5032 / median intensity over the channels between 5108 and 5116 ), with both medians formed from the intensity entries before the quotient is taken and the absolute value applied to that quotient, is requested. 1.04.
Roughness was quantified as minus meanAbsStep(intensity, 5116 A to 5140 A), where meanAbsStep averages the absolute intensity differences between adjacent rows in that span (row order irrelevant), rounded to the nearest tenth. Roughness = -1.8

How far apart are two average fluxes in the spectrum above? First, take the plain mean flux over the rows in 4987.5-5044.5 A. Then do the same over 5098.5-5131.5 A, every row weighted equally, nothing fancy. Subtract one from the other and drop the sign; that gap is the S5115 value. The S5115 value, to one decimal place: 4.4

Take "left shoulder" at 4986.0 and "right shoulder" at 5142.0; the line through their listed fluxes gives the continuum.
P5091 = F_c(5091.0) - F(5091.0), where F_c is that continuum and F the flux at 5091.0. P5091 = -5.0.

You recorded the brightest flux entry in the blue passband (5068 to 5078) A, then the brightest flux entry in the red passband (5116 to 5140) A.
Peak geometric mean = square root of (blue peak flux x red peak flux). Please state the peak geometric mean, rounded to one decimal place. 75.5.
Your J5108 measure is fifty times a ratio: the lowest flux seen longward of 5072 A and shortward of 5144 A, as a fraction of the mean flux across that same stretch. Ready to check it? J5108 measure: 47.0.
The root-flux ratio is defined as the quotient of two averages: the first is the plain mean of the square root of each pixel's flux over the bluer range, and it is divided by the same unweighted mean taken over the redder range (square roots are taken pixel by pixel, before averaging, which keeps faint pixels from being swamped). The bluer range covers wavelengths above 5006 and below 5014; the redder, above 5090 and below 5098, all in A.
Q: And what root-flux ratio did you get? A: 0.98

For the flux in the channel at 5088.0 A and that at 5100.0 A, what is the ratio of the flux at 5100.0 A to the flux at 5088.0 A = 0.97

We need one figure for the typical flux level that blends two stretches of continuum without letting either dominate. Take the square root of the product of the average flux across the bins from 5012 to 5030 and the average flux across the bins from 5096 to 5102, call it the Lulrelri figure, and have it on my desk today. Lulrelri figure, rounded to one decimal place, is 74.8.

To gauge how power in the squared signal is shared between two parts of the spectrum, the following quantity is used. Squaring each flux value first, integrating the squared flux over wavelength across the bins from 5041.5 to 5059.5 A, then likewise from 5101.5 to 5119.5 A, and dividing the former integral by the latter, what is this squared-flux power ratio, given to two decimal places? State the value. 1.13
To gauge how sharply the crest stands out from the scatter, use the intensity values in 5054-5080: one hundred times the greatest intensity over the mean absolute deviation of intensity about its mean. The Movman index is 2278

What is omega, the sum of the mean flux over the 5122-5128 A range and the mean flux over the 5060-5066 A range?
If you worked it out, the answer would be 149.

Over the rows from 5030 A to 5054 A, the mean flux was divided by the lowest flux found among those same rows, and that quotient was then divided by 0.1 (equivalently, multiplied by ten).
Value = 10.7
